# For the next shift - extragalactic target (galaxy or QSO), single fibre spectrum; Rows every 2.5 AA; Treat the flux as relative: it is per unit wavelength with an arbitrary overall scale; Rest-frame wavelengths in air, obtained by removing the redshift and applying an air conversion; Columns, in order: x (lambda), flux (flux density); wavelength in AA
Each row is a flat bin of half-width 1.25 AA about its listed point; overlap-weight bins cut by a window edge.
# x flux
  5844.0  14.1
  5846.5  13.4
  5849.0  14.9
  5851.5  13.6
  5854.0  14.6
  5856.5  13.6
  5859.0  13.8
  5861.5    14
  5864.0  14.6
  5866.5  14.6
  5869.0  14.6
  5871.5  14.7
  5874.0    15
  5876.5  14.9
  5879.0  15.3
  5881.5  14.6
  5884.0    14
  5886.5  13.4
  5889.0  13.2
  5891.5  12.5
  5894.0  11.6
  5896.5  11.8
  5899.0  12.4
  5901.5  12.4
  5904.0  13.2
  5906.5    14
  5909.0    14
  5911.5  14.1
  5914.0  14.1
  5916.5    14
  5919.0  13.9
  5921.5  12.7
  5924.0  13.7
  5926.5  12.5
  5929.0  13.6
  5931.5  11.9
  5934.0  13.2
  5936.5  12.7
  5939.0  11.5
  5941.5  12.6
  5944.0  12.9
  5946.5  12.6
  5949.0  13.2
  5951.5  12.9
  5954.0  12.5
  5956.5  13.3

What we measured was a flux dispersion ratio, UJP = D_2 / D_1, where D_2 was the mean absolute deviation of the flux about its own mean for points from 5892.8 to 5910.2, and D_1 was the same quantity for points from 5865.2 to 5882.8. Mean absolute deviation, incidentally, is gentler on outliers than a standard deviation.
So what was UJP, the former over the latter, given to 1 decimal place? 3.8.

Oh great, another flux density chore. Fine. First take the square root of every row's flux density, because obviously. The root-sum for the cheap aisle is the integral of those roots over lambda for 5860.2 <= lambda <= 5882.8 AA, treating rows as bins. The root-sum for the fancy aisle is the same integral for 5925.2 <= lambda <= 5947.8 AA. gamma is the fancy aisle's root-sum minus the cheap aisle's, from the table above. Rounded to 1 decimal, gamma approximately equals -6.4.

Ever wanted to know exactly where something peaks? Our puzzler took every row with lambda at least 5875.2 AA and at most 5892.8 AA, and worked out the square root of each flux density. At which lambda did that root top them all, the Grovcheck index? 5879.0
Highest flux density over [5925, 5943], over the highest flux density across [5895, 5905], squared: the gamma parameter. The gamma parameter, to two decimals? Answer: 1.06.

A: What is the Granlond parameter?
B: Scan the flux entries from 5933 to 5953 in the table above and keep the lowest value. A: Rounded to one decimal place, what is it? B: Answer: 11.5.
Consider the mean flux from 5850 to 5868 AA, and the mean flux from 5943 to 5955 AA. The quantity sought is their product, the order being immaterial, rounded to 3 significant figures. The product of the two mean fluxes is 181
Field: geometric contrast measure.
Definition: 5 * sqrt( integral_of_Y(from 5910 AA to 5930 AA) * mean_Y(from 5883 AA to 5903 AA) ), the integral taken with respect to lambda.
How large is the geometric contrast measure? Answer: 293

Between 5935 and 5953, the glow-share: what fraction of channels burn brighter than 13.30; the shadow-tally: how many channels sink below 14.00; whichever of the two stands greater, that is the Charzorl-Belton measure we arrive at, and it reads 7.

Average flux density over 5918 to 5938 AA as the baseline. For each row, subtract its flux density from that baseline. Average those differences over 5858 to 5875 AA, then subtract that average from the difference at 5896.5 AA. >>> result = 2.7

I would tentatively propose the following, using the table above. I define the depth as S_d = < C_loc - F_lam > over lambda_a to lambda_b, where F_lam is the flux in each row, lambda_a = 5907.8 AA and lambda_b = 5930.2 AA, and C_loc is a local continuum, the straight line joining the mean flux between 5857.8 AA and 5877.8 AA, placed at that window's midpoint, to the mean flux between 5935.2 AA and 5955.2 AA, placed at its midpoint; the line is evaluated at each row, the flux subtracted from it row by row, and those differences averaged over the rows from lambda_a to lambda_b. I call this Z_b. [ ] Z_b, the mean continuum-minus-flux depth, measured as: -0.36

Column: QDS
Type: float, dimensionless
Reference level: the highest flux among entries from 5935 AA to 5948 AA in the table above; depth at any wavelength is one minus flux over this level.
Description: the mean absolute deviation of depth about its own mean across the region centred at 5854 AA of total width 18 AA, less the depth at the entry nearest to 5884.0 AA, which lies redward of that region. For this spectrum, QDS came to 0.12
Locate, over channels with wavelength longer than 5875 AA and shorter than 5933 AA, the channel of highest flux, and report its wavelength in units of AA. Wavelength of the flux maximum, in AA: 5879.0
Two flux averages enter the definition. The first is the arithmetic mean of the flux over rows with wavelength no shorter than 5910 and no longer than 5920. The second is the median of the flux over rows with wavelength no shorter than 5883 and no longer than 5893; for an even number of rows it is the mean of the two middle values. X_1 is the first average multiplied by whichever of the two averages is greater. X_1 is 197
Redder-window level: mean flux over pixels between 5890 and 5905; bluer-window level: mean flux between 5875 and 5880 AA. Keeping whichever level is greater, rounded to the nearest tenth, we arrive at 15.1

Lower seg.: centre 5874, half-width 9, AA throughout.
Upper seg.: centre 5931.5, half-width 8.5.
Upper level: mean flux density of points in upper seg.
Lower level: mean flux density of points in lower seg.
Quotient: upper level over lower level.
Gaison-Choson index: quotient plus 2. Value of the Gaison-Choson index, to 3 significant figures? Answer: 2.86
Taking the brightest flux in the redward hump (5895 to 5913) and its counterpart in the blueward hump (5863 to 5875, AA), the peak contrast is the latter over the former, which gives 1.064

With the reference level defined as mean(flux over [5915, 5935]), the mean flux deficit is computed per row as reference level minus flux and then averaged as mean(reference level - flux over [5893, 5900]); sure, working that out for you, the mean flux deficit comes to 1.3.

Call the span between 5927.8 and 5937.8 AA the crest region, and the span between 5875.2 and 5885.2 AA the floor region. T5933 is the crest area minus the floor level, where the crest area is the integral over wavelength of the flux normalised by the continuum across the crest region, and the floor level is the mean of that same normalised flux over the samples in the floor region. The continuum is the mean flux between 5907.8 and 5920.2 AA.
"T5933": 8.1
